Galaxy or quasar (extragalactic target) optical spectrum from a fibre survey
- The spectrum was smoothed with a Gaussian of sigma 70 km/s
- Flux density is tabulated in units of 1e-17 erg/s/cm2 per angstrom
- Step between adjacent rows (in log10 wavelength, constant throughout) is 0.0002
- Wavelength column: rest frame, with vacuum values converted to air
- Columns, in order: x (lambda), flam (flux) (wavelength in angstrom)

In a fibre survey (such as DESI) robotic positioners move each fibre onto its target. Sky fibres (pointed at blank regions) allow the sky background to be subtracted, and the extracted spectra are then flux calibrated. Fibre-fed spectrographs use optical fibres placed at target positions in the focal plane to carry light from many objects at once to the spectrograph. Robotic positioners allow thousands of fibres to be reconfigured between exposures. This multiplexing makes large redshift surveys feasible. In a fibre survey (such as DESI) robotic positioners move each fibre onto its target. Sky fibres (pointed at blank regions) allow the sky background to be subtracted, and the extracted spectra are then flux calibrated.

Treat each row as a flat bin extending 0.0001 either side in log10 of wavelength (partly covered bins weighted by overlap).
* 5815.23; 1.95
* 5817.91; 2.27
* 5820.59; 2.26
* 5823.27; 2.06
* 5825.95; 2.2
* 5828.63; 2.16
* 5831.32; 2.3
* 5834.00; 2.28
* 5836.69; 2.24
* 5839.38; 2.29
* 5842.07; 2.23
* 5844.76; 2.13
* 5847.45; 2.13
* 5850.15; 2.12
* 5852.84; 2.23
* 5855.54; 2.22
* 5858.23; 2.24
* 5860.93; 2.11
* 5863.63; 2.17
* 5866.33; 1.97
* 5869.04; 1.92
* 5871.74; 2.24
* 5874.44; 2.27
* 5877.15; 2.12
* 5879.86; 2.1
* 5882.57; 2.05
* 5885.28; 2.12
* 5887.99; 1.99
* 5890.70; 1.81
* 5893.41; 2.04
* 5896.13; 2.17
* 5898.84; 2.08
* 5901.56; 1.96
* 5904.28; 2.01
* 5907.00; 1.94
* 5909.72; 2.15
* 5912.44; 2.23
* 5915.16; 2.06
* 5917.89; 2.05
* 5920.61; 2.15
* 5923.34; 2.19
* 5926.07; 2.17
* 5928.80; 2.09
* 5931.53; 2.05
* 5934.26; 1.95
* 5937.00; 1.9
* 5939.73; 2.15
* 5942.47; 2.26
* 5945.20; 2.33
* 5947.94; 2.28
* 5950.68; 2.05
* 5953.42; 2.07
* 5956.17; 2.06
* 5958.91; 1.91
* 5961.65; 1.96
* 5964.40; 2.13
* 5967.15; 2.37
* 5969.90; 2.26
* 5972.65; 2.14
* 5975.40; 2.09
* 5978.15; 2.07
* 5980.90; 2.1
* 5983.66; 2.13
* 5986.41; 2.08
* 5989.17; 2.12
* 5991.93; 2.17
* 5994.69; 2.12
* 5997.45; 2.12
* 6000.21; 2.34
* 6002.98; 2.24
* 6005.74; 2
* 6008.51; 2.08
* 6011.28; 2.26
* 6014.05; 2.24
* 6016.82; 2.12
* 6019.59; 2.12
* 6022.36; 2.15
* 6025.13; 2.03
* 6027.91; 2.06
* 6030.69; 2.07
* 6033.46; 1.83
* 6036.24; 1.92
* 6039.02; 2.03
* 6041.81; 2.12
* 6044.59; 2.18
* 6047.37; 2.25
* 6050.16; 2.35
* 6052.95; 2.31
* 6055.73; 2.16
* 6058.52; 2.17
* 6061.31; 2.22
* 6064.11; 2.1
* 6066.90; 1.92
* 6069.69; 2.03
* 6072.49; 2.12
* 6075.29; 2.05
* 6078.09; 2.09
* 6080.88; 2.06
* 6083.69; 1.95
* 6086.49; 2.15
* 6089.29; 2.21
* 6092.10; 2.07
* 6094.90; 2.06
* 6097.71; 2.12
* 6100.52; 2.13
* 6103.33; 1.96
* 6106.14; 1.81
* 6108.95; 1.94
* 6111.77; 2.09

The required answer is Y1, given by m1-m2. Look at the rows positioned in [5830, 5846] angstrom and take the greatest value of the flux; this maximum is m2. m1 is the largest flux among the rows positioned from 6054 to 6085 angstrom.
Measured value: -0.08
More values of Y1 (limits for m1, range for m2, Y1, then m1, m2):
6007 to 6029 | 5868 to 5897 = -0.01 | 2.26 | 2.27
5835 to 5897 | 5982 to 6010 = -0.05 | 2.29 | 2.34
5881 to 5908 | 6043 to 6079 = -0.18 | 2.17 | 2.35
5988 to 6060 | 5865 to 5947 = 0.02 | 2.35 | 2.33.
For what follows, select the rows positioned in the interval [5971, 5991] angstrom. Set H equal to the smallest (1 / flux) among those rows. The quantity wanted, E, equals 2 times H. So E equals 0.93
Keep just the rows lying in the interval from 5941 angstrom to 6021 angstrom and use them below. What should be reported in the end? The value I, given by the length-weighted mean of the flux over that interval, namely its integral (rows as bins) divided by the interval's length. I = 2.15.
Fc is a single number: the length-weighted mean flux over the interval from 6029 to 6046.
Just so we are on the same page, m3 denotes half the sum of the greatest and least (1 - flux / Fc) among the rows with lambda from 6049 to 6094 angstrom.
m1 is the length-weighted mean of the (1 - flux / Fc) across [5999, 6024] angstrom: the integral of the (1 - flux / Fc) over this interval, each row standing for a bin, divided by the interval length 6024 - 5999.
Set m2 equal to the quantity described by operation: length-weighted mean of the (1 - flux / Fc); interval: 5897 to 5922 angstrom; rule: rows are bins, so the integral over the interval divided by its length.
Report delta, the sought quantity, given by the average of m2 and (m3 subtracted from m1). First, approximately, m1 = -0.071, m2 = -0.023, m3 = -0.05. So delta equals -0.020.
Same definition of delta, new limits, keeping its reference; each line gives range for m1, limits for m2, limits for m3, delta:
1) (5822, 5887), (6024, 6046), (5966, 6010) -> 0.005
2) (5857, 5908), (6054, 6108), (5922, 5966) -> 0.000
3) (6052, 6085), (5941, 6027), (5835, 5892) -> -0.040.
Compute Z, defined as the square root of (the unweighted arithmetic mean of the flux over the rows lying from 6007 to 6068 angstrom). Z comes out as 1.46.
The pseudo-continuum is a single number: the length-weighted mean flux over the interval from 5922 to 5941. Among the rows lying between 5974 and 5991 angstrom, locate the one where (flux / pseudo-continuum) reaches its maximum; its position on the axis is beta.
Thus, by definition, 5983.66 angstrom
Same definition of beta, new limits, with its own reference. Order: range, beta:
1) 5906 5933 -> 5912.44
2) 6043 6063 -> 6050.16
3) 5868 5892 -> 5874.44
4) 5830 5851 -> 5831.32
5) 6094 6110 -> 6100.52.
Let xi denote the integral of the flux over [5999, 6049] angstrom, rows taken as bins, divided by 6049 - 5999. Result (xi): 2.113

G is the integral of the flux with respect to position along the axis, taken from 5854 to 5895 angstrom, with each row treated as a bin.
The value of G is 85.8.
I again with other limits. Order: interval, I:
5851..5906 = 2.09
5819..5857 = 2.20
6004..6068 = 2.12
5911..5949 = 2.13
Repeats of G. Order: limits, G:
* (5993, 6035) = 89.0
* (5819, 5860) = 90.4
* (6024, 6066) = 89.0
